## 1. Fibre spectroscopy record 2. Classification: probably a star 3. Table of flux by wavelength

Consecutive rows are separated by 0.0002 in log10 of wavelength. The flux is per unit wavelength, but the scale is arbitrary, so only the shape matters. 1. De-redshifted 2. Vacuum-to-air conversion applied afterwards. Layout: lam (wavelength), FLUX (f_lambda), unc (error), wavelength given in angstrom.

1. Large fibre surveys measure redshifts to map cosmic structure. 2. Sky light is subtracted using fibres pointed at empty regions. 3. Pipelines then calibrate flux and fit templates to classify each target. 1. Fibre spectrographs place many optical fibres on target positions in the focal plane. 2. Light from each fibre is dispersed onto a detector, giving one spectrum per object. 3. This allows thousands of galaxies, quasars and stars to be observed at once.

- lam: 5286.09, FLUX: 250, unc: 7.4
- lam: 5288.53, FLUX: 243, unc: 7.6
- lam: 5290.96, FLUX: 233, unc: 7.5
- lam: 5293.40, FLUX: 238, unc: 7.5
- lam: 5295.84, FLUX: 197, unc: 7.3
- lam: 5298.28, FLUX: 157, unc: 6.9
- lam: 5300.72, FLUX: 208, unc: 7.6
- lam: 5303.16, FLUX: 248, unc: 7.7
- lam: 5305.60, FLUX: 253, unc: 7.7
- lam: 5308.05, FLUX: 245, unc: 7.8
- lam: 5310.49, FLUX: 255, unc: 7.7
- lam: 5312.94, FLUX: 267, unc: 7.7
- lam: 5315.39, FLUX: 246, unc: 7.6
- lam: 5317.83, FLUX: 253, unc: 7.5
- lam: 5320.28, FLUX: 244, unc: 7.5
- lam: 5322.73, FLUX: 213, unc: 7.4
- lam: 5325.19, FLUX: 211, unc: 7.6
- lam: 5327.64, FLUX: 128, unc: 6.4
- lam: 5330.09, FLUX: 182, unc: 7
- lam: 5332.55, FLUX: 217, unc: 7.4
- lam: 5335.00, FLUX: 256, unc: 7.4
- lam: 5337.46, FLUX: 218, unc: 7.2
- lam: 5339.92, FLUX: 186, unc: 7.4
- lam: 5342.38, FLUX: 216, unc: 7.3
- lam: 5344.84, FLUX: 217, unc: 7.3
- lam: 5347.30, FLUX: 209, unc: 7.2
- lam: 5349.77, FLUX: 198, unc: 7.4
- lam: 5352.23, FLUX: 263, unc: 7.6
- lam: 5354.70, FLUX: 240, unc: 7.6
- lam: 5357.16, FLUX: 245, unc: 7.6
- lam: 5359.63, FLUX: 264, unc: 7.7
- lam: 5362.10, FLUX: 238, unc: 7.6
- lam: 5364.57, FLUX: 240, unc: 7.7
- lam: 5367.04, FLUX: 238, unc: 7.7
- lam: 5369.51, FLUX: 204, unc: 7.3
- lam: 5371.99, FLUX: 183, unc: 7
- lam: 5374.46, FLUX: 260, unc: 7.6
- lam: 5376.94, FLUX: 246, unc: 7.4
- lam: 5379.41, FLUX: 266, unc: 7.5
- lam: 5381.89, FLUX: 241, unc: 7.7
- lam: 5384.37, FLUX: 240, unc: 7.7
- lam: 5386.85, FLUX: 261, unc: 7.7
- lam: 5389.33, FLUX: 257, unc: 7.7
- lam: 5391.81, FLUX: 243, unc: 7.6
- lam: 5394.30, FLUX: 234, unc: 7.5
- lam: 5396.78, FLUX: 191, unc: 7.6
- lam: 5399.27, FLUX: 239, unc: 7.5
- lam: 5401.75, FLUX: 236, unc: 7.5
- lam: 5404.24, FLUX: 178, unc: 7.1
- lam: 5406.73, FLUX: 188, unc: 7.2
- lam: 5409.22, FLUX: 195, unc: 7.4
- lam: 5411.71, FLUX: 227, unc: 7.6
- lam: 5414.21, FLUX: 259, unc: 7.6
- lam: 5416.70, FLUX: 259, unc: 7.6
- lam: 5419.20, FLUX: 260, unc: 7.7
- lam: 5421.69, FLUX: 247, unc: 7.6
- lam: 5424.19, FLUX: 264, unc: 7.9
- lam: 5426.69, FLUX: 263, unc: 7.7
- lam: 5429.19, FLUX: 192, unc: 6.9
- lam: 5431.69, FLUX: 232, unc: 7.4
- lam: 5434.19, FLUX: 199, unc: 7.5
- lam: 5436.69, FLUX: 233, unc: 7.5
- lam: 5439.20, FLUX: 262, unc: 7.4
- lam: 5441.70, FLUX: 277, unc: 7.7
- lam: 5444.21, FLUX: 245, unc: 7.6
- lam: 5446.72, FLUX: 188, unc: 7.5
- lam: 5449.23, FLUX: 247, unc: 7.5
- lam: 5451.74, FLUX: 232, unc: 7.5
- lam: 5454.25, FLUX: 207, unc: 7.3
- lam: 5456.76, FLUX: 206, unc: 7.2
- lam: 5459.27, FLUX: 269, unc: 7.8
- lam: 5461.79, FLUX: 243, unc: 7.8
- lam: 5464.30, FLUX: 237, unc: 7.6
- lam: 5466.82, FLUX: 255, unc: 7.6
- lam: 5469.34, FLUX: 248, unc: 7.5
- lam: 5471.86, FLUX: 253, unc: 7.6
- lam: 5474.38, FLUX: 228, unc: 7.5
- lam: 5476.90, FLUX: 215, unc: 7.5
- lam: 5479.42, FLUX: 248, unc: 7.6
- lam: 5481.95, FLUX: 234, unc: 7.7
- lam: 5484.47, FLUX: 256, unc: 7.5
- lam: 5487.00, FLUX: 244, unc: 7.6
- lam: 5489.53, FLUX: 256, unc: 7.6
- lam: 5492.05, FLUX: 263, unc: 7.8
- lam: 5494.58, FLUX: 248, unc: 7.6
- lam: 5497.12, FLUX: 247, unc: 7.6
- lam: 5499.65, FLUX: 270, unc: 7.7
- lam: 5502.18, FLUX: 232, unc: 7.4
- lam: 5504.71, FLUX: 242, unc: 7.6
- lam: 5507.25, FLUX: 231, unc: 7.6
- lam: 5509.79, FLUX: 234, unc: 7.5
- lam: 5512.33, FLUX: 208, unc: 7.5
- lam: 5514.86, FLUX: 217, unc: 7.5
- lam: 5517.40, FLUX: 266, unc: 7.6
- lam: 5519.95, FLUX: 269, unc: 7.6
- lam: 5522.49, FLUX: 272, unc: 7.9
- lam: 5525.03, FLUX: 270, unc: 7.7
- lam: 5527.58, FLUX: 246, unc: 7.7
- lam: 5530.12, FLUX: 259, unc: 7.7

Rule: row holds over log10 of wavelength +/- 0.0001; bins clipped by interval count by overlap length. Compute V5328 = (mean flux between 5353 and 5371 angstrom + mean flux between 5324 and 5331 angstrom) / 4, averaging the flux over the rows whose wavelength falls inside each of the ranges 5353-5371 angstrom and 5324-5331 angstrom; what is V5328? 103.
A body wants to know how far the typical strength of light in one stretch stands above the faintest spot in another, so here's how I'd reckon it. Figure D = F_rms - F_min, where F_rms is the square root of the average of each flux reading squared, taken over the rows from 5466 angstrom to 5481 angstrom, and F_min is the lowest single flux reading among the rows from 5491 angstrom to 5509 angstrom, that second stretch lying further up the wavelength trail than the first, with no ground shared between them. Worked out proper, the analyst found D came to 11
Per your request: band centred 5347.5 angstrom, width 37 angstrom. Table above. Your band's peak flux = 264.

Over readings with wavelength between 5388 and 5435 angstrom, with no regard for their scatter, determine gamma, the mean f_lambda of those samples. 230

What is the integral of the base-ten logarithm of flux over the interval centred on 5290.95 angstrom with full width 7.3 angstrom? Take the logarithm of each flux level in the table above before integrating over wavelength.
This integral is 17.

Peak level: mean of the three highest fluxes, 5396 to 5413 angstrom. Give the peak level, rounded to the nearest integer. 234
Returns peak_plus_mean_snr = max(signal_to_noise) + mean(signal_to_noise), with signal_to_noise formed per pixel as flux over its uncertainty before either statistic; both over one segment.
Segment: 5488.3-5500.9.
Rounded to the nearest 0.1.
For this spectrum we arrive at 68.6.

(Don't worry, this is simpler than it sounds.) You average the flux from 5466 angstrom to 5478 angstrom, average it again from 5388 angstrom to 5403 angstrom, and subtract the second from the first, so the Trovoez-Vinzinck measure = 6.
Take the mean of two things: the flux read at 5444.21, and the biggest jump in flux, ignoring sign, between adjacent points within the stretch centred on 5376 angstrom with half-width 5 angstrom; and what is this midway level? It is 161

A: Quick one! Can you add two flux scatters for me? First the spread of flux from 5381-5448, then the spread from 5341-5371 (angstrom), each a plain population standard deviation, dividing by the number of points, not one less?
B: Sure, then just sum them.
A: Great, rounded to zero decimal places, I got 49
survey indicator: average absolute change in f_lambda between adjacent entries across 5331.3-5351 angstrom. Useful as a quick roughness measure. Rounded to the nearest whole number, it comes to 23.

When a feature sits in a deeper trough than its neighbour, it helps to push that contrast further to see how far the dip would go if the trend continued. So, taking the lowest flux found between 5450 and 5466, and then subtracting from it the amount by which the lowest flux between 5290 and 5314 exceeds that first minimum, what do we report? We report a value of 255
